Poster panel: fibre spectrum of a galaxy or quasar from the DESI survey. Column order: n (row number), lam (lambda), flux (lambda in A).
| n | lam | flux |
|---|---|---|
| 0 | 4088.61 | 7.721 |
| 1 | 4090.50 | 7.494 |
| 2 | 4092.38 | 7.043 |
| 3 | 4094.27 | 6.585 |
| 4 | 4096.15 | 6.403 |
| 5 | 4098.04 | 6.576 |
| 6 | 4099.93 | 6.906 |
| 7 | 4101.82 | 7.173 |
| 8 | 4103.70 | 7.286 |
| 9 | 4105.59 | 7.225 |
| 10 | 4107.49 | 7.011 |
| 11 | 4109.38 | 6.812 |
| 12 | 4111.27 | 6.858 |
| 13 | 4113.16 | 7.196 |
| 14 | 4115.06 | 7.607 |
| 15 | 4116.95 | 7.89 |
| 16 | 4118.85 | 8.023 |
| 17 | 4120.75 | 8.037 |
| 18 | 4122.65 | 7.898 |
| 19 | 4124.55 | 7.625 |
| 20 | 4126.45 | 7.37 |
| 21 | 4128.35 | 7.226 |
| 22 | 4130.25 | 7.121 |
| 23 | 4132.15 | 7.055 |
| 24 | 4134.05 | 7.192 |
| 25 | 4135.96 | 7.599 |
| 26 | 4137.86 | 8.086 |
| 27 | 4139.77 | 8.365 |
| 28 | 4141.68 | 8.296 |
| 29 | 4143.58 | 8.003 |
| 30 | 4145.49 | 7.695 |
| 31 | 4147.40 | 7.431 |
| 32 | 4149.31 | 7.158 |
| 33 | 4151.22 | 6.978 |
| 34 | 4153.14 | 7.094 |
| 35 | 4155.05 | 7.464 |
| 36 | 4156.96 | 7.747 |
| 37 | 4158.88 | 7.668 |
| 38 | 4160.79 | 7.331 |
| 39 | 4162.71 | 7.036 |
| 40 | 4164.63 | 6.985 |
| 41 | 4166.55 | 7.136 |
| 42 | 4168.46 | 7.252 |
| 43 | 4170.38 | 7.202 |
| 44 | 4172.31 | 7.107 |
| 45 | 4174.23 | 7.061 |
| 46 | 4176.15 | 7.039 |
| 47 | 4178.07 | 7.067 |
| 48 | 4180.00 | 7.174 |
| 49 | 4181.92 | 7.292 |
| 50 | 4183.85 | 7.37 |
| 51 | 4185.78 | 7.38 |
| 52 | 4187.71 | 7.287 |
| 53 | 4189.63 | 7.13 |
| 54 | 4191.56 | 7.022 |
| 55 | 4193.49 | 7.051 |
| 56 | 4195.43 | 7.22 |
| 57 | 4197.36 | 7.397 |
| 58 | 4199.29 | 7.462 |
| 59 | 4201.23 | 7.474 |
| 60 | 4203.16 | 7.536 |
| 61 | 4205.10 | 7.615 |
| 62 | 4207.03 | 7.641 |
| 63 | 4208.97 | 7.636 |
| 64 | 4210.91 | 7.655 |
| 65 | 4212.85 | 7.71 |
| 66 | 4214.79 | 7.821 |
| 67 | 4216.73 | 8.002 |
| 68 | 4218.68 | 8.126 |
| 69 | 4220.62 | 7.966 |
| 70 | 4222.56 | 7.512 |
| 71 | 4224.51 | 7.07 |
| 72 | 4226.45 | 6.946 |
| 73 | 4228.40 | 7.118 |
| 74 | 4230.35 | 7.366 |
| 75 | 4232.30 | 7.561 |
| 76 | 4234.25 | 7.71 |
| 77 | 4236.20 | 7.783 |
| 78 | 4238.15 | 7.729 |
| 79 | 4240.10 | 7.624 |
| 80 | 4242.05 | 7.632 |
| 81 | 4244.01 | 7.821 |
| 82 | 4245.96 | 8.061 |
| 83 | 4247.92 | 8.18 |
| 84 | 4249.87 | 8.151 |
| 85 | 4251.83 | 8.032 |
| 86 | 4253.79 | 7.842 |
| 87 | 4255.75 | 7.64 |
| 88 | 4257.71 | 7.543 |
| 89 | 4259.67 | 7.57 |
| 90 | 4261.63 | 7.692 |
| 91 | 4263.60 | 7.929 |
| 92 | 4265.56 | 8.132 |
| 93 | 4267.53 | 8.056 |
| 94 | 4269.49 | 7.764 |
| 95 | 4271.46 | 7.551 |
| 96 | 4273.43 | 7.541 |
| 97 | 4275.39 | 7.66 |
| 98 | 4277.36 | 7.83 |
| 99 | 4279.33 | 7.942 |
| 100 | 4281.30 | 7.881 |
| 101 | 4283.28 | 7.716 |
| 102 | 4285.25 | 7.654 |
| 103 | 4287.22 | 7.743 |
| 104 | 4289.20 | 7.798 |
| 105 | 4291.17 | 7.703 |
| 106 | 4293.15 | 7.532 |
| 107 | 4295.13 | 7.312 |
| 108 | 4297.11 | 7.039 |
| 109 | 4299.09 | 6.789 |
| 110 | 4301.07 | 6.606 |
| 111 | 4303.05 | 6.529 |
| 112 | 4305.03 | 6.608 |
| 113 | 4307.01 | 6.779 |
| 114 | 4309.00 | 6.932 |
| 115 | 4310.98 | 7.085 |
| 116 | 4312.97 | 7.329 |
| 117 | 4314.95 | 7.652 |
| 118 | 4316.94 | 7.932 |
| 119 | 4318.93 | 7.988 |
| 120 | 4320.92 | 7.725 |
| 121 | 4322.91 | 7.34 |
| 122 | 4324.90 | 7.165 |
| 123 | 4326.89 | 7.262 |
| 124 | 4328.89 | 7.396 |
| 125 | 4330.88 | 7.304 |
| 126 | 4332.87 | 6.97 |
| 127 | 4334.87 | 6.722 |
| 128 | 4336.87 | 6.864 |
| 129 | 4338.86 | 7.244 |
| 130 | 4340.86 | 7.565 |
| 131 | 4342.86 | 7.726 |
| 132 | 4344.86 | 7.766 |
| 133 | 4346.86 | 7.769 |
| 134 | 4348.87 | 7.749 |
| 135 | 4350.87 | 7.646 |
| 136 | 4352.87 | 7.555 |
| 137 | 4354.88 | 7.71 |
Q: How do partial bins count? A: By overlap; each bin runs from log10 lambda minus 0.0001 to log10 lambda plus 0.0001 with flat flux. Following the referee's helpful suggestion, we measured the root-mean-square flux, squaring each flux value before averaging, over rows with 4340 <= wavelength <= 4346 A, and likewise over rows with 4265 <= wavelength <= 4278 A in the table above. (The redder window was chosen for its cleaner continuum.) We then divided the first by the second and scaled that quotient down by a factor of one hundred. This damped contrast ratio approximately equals 0.0099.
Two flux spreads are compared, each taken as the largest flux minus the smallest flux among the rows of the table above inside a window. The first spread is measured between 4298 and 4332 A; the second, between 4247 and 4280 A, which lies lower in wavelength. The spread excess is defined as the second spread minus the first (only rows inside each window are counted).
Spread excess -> -0.82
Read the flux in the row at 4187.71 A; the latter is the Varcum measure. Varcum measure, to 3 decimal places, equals 7.287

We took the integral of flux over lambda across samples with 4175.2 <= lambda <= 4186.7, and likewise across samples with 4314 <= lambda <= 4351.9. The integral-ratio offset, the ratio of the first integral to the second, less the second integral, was -283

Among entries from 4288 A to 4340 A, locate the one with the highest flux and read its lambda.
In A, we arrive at 4318.93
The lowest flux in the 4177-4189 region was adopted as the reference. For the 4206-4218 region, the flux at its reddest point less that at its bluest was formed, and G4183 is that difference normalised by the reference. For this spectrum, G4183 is 0.051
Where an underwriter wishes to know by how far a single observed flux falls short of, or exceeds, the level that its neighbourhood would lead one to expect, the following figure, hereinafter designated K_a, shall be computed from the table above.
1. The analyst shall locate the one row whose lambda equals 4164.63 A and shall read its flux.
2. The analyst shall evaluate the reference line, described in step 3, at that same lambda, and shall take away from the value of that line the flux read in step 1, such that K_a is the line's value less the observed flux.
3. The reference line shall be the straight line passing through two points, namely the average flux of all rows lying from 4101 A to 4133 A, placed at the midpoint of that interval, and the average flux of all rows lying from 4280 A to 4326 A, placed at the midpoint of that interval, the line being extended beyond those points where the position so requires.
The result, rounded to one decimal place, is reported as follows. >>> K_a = 0.4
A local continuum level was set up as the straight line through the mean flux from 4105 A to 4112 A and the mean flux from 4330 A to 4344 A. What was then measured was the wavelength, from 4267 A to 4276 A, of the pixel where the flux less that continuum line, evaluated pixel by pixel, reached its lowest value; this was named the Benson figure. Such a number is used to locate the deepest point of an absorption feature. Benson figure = 4273.43 A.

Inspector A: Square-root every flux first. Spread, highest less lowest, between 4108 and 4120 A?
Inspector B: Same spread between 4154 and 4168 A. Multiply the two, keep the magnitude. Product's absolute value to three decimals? 0.031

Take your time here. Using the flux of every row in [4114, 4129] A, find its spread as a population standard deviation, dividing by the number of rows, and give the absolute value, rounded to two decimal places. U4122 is 0.28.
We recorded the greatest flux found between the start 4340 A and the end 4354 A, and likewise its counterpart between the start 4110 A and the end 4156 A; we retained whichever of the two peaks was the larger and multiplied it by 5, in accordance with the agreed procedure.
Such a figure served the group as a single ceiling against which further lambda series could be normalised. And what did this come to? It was 41.8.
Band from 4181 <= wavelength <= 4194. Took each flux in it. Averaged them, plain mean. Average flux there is 7.22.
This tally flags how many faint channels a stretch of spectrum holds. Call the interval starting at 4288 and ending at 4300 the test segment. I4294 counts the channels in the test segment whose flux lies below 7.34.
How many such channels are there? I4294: 3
